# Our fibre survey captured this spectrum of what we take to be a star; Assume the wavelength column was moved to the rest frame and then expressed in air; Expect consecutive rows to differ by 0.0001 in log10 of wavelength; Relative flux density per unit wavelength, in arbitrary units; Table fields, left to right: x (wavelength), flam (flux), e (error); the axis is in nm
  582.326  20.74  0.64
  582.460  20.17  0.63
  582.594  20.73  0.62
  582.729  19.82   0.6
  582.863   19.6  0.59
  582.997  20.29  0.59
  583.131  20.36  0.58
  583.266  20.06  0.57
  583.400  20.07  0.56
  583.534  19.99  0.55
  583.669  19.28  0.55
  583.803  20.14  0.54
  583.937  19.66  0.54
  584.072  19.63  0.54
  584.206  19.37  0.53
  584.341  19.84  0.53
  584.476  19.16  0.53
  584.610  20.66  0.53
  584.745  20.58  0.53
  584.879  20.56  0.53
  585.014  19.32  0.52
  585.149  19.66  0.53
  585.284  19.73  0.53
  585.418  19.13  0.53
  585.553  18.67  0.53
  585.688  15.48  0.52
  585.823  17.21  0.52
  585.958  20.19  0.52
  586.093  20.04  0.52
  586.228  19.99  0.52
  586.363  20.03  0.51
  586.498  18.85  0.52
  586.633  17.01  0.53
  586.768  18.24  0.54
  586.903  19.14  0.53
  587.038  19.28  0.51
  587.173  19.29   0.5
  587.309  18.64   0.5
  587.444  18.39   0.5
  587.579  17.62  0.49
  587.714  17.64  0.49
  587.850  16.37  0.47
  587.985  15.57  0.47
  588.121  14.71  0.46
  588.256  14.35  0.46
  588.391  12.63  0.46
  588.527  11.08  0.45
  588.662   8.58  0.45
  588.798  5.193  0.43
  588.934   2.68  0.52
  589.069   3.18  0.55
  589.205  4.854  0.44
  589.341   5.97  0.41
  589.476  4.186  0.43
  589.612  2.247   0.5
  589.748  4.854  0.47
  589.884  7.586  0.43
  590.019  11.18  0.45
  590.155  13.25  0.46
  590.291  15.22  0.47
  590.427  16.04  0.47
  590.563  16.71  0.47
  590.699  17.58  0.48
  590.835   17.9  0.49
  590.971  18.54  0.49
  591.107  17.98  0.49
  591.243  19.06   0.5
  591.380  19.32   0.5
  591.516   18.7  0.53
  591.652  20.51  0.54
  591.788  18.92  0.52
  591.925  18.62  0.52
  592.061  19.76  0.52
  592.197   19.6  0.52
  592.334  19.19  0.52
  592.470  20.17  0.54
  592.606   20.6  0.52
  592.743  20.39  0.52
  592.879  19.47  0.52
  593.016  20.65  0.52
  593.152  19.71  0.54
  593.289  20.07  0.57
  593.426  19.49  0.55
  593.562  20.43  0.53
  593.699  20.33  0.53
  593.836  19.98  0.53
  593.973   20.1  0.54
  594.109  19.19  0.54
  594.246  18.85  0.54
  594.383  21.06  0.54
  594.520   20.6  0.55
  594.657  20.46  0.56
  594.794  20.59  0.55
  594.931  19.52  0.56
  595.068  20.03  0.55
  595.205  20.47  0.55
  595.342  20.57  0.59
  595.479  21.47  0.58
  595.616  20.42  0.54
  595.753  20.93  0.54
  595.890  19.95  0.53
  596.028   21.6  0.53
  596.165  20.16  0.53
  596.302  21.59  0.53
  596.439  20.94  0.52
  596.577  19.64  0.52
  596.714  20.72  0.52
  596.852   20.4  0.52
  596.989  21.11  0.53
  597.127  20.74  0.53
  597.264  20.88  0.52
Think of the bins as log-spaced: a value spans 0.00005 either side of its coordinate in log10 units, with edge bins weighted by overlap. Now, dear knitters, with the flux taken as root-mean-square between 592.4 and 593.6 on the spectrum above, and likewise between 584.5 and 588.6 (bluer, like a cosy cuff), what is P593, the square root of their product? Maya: 19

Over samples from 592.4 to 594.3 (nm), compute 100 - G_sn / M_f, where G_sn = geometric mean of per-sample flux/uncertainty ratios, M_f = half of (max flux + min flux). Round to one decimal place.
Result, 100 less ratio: 98.1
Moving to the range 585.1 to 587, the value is 98.0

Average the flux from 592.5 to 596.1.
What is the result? 20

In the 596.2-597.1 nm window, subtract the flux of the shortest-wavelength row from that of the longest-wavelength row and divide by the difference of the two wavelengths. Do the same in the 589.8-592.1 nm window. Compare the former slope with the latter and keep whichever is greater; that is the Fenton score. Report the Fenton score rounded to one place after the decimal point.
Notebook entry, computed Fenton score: 5.6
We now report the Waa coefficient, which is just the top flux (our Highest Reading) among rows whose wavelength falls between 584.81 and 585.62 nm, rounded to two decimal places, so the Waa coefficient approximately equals 20.56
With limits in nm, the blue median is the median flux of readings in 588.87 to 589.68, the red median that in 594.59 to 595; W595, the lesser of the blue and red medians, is 4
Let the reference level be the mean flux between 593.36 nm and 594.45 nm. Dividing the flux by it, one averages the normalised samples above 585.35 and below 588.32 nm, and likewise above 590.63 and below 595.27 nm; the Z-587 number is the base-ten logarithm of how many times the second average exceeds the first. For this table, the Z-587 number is 0.04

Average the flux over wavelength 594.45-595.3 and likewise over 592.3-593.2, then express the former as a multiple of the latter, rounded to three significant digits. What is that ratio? 1.01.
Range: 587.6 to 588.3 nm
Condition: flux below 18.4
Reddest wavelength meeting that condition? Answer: 588.256 nm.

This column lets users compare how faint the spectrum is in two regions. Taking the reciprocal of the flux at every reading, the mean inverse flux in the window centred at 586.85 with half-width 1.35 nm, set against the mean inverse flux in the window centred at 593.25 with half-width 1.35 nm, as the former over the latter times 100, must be 111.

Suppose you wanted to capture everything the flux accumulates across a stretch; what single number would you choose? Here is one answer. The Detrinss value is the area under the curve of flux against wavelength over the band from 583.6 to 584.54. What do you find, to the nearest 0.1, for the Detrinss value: 18.4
